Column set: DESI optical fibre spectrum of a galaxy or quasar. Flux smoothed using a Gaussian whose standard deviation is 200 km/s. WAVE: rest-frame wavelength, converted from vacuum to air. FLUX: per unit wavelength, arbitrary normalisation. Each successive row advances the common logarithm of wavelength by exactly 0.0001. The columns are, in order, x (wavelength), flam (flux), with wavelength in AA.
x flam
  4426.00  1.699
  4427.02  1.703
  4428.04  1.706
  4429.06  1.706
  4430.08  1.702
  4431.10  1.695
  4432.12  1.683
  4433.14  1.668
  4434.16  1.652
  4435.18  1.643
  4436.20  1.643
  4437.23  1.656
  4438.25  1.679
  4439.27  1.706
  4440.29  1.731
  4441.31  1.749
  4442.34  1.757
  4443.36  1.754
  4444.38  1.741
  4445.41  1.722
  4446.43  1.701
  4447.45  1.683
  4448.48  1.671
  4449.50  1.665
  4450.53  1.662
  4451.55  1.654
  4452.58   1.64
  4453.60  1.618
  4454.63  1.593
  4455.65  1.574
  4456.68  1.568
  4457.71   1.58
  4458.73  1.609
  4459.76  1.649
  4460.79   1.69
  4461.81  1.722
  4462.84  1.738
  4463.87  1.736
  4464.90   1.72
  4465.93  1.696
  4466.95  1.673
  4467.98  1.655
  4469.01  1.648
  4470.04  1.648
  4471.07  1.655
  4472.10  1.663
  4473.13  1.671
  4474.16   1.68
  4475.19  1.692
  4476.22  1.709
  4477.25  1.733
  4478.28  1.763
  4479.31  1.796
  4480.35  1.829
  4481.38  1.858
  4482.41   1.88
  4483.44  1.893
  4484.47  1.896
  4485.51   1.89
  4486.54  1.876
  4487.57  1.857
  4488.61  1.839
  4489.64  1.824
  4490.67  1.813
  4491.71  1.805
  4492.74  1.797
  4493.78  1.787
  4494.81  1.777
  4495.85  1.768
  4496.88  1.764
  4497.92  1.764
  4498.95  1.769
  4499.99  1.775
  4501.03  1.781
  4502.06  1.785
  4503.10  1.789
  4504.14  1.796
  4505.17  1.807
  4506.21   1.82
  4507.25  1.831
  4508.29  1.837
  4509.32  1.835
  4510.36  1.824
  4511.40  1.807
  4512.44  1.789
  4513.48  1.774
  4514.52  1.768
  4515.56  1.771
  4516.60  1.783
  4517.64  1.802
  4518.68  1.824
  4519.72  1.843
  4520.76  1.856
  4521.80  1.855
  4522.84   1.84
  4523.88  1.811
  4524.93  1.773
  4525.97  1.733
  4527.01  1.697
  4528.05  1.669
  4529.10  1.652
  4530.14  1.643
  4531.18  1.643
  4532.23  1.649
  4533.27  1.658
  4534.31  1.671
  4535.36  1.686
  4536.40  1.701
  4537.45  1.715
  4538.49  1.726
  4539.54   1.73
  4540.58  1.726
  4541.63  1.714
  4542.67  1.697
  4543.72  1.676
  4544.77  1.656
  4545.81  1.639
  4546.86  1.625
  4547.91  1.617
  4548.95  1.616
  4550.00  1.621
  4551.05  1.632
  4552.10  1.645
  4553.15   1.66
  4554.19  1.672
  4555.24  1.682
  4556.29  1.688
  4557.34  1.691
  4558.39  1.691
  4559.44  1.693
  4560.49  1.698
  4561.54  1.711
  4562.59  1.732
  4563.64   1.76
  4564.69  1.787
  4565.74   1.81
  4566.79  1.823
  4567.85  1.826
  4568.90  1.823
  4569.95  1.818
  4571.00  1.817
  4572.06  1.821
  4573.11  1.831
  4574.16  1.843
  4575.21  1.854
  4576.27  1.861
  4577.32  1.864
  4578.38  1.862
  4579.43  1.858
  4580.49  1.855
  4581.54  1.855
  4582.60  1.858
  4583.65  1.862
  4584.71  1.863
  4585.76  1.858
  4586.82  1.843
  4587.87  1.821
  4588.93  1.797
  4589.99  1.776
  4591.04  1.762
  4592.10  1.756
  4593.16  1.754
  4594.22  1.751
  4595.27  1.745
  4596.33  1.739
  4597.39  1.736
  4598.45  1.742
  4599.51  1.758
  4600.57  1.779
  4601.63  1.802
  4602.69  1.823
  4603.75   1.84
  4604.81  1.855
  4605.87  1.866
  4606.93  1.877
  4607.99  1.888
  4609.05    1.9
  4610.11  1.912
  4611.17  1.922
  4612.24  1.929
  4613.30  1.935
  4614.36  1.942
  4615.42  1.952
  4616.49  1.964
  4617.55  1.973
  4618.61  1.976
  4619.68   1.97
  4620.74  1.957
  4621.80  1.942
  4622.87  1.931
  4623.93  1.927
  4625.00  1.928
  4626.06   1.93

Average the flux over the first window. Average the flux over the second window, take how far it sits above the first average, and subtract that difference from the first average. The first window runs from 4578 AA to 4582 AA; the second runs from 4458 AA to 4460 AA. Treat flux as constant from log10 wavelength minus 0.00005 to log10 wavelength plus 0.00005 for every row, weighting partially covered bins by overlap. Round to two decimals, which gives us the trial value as 2.09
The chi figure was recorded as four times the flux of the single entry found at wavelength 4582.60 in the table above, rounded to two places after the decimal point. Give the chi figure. 7.43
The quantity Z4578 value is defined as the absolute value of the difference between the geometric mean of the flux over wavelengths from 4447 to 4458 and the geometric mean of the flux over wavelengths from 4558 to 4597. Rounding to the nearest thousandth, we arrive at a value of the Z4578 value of 0.174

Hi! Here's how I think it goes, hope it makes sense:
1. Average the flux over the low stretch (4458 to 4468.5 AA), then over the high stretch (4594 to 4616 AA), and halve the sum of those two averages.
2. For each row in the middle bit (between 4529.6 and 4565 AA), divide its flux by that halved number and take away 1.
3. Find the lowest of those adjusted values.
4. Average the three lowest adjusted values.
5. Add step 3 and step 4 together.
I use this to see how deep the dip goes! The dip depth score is -0.17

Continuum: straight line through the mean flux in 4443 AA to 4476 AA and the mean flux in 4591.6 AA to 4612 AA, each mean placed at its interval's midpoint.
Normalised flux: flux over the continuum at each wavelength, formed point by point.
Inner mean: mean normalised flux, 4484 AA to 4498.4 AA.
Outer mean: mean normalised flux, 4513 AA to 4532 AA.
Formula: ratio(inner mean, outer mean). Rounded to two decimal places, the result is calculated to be 1.05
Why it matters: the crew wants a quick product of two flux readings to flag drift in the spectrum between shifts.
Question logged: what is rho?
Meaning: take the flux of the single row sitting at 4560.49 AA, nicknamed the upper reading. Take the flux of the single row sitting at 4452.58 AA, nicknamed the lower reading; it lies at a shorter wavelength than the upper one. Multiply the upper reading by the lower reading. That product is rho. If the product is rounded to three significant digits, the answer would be 2.78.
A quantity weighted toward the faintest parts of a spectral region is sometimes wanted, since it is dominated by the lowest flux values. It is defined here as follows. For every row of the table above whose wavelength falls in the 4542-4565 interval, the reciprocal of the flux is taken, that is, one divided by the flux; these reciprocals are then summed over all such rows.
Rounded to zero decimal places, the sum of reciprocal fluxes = 13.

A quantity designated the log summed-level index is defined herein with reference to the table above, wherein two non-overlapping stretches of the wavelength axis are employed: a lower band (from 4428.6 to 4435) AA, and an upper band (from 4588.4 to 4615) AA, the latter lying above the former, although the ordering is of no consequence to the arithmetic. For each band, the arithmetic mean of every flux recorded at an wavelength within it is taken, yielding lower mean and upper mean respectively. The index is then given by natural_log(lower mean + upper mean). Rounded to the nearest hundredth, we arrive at 1.25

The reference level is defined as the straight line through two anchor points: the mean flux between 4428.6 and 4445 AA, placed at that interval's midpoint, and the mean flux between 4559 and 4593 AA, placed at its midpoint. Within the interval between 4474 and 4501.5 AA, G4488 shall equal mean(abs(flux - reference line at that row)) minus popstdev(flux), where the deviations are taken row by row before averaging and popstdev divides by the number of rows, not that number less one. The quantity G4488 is 0.010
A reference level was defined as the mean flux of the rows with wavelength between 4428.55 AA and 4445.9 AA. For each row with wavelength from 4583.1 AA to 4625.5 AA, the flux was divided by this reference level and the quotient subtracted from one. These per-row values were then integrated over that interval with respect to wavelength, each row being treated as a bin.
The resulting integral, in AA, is -4.0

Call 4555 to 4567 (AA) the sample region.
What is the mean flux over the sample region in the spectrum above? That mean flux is 1.73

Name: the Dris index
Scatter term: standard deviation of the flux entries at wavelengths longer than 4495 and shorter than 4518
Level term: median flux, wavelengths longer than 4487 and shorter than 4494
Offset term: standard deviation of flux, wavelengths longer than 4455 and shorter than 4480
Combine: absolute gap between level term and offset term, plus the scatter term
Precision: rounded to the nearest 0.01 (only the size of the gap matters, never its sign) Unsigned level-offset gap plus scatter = 1.78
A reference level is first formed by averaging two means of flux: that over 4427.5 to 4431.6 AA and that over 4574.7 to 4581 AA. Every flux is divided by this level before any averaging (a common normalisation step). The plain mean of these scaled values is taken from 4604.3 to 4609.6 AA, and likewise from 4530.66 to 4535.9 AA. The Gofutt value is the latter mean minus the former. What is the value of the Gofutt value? -0.12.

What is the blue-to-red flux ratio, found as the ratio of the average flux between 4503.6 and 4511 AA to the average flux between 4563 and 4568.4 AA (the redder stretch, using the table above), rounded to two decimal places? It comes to 1.01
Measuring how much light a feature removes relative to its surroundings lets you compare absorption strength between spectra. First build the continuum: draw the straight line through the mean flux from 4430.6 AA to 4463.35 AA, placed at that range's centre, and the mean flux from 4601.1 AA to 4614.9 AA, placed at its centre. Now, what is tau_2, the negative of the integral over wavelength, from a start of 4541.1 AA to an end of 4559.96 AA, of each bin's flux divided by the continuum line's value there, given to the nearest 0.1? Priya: -17.3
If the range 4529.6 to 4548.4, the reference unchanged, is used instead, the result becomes -17.6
